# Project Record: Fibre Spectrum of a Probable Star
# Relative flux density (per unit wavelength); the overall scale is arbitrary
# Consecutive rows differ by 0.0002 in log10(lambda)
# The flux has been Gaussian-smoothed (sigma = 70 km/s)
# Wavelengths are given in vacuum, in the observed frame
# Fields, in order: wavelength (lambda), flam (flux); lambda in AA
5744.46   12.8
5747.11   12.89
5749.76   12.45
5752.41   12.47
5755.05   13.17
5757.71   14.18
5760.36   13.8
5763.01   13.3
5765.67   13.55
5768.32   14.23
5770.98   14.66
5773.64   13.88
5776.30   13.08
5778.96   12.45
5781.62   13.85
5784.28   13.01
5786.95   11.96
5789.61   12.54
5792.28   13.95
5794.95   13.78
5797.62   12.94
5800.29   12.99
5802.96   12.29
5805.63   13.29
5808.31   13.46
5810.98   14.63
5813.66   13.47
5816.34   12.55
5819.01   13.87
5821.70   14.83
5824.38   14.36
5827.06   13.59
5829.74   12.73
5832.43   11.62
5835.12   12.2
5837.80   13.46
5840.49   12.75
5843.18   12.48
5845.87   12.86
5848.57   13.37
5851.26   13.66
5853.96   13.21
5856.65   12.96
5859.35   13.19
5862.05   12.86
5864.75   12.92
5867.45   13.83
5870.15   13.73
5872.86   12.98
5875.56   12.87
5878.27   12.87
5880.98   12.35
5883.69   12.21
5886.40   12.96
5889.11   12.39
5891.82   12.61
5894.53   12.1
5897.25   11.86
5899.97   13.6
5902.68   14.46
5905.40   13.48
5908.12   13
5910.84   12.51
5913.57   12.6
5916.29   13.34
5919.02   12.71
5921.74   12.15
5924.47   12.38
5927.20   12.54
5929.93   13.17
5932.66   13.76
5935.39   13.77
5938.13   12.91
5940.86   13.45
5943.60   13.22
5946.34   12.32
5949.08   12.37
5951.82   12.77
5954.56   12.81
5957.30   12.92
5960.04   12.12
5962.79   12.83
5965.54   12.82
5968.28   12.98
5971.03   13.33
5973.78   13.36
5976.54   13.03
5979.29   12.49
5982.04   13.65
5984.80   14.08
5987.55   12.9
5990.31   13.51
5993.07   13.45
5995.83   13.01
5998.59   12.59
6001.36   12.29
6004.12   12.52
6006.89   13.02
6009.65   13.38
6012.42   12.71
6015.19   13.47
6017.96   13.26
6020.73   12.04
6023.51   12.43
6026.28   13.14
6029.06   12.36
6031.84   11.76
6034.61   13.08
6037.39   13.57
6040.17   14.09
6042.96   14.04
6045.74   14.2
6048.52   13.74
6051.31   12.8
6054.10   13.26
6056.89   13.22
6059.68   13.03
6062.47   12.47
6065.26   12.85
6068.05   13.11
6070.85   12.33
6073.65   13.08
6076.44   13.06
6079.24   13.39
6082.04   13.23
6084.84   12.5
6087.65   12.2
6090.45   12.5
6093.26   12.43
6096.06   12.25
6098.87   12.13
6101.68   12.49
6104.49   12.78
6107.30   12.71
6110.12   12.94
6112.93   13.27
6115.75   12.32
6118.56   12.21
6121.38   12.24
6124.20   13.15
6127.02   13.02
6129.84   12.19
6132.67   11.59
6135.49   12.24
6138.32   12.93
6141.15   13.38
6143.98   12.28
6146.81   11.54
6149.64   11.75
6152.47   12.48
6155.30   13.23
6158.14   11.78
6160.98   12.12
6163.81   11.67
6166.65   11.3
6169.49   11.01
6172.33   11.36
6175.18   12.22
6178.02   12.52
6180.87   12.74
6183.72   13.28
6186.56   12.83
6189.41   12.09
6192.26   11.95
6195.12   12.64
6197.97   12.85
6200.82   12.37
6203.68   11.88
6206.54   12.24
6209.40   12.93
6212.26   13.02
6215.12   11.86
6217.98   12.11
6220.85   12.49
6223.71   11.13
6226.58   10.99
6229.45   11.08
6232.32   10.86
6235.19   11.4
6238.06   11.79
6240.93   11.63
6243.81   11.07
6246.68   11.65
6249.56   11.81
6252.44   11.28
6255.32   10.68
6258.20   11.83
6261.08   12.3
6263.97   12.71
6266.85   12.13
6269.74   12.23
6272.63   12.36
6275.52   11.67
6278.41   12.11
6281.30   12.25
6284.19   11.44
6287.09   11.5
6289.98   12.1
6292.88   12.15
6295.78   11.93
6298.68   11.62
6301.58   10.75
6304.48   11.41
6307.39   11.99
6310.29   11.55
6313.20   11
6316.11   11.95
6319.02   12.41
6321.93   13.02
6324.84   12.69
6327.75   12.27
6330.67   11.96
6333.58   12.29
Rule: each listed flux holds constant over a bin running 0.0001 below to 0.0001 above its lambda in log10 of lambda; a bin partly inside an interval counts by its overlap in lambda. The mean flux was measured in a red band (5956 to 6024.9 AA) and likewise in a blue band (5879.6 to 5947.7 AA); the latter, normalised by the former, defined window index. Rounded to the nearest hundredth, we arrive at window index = 0.99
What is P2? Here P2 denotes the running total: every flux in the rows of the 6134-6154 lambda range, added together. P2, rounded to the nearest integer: 87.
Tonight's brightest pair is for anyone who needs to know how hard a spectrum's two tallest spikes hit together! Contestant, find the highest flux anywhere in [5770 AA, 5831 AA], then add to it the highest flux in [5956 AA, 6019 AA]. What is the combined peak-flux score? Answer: 28.9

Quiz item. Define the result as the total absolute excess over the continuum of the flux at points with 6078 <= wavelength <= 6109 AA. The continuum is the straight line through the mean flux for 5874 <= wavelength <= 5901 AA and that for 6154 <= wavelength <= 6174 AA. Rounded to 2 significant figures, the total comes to 6.8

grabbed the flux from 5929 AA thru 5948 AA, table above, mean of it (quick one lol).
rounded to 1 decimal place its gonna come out 13.2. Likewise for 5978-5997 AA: 13.3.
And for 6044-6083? 13.1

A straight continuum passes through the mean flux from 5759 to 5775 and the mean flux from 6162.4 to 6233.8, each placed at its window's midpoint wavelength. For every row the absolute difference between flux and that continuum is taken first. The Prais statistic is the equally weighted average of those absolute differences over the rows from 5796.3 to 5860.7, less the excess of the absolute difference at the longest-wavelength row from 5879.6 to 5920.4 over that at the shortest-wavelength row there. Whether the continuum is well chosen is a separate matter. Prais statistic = 1.2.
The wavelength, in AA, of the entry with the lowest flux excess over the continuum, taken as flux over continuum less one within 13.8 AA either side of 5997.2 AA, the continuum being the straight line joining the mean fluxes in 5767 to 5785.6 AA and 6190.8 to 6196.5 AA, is 6001.36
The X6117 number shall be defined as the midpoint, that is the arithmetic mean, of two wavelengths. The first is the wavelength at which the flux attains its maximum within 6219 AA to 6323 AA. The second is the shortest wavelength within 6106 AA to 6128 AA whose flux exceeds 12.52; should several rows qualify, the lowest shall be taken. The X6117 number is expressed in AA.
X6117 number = 6214.6 AA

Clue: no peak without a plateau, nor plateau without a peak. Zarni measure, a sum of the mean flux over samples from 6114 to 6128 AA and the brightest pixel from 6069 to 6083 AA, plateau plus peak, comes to 26.0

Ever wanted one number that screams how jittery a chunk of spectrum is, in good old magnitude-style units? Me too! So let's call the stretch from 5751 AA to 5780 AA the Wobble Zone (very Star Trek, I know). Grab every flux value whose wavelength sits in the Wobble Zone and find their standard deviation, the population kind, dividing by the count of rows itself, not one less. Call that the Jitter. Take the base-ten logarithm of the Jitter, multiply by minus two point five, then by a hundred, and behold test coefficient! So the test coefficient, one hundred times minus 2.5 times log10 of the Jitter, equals 42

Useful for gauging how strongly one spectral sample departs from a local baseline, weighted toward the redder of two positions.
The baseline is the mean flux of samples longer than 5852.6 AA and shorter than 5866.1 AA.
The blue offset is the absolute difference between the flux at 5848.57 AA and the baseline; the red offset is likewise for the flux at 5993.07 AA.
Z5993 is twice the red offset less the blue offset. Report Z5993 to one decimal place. 0.5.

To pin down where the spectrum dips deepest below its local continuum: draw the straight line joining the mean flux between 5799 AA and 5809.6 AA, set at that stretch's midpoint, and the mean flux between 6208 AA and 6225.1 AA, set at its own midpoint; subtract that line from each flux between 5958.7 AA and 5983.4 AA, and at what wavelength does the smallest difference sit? 5960.04 AA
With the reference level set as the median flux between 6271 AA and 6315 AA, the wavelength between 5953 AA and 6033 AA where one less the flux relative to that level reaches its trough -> 5984.80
